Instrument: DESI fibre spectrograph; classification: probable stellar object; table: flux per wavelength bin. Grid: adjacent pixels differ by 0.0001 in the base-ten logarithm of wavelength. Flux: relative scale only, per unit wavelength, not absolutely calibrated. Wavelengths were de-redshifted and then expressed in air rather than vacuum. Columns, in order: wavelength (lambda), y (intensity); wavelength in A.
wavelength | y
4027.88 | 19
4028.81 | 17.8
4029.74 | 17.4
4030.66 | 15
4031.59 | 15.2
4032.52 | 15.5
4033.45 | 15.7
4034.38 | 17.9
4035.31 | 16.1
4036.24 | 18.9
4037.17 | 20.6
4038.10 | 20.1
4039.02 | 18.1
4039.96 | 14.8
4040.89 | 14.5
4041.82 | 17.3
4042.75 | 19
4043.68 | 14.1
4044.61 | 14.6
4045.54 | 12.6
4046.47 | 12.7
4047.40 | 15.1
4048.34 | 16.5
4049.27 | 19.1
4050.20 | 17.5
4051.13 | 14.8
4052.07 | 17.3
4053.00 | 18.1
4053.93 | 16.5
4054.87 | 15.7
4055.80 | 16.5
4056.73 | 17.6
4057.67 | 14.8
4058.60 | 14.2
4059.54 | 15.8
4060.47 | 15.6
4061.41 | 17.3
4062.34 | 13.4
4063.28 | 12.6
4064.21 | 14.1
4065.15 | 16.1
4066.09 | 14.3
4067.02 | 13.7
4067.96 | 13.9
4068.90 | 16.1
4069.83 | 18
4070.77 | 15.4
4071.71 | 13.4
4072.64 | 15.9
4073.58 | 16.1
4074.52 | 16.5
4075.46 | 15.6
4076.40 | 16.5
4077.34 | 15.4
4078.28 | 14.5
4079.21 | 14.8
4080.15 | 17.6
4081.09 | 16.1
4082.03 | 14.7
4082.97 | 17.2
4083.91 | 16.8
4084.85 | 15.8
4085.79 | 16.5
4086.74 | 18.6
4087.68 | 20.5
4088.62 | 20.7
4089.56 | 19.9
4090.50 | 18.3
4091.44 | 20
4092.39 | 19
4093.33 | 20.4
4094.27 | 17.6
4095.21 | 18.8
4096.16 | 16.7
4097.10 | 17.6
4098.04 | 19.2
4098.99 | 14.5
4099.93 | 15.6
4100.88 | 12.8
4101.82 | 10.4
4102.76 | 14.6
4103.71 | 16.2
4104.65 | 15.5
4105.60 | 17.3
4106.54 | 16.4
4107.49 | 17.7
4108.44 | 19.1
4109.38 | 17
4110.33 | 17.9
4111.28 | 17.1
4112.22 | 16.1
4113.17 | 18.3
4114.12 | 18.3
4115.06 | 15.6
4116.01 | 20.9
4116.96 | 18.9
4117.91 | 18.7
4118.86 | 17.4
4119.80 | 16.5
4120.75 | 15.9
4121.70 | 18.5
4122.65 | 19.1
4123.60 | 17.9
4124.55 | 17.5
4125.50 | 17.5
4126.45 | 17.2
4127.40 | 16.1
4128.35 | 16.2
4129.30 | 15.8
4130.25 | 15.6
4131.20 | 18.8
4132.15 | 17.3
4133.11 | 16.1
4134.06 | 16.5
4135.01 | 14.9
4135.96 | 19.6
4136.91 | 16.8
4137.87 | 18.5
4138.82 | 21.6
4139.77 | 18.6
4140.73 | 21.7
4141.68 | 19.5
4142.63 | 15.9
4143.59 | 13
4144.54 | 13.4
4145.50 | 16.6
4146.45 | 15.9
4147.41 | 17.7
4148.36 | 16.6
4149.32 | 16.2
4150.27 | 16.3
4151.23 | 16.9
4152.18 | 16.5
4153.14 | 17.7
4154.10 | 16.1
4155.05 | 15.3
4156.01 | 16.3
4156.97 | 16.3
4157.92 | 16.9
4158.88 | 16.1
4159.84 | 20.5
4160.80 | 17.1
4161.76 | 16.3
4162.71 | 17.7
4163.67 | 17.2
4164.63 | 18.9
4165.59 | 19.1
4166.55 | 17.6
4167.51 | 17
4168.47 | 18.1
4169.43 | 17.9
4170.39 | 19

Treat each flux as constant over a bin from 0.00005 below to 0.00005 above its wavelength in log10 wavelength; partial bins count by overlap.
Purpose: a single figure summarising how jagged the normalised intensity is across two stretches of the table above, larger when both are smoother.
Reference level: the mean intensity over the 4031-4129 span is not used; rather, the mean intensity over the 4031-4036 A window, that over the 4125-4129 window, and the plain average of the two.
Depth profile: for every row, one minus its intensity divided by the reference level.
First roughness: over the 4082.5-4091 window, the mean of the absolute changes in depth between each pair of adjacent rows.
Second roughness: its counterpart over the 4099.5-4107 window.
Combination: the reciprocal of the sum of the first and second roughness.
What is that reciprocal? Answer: 5.2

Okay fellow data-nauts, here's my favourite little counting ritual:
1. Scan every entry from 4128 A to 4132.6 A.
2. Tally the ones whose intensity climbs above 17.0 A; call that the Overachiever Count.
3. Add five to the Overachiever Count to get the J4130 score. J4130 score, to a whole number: 7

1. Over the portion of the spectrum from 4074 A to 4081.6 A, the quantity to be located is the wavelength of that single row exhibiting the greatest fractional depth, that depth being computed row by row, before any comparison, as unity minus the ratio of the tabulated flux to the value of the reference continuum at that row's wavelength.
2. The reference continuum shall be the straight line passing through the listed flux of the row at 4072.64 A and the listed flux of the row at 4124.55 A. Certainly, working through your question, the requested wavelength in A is 4078.28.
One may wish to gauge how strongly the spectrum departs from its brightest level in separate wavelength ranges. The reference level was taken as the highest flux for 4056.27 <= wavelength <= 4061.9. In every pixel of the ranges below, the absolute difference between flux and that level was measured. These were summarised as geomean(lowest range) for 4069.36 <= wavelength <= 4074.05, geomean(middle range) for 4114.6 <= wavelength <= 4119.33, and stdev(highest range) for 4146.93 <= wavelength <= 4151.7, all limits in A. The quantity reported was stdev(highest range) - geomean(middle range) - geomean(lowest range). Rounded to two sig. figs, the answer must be -2.2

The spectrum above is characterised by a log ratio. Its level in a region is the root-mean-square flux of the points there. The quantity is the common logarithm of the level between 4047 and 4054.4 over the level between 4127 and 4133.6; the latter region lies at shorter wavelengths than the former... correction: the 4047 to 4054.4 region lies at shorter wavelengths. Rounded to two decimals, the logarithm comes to 0.01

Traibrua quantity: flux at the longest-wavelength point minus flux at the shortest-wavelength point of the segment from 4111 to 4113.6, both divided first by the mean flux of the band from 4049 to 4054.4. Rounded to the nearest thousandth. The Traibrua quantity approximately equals 0.070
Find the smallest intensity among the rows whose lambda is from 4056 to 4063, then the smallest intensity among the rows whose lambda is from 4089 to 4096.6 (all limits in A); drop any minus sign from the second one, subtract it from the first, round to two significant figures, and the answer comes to -3.3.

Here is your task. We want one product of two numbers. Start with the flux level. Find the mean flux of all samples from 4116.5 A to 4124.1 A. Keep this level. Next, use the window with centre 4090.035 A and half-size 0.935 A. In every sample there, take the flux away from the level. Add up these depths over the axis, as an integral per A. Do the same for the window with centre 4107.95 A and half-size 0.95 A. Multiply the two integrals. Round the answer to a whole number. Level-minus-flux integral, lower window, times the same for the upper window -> 2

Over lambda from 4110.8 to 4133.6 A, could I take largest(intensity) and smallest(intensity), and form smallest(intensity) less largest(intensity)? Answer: -5.3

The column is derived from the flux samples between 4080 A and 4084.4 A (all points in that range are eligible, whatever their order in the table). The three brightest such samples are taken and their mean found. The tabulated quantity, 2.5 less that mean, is -14.7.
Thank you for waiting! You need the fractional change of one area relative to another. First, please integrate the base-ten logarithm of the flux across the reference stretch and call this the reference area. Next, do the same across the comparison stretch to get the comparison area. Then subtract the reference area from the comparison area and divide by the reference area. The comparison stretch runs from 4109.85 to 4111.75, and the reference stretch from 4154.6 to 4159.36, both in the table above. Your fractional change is -0.6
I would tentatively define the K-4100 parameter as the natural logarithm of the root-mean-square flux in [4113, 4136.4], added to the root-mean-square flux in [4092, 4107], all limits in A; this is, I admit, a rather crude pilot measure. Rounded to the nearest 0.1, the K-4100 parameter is 19.5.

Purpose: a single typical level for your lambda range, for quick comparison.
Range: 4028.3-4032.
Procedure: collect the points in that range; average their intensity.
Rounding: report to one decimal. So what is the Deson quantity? 16.4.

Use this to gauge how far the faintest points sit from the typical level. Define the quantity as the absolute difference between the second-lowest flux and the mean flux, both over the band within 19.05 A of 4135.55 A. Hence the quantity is 3.8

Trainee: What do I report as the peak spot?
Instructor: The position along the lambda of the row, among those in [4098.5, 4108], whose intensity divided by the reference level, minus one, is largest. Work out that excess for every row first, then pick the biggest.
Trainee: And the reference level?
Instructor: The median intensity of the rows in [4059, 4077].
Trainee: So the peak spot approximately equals 4107.49 A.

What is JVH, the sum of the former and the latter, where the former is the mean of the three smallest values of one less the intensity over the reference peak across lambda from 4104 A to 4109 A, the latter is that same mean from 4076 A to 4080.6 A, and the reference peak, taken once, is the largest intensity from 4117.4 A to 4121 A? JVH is 0.15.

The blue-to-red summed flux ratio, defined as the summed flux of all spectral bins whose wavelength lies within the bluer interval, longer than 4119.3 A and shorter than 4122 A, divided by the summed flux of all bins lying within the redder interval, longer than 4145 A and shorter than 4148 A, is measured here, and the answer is 1.01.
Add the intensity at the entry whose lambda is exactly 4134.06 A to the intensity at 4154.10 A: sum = 32.6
